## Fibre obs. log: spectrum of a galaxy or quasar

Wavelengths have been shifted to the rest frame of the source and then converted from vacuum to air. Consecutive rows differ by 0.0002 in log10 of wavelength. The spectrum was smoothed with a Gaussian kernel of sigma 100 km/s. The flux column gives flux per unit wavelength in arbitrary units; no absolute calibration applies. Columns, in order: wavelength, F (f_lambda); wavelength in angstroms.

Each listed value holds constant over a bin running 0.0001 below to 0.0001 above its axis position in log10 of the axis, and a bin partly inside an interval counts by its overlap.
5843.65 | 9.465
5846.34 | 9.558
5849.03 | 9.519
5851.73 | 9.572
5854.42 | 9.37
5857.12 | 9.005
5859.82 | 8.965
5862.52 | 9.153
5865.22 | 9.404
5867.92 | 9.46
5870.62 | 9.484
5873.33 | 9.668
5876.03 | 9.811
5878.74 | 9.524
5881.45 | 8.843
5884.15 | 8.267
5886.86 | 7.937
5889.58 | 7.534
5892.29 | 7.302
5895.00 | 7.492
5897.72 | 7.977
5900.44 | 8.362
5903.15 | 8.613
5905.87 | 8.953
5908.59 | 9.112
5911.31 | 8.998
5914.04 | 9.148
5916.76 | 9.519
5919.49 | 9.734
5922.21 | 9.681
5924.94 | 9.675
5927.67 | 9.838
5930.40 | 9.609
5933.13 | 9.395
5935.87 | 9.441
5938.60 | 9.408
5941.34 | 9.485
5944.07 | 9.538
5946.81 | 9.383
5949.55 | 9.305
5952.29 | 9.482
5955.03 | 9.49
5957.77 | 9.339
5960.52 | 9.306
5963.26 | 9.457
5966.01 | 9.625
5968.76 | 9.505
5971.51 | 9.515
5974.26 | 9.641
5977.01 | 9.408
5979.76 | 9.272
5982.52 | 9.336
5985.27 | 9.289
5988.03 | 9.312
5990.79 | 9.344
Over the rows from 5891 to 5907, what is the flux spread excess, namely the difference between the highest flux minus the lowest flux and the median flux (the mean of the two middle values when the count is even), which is -6.5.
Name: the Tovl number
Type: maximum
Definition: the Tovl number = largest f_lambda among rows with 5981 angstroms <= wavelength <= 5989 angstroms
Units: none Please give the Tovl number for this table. 9.336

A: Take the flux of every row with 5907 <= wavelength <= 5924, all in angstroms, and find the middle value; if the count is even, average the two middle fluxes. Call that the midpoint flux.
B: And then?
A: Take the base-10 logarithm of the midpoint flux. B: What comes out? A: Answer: 0.970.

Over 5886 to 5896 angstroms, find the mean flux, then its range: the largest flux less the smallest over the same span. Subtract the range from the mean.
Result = 6.9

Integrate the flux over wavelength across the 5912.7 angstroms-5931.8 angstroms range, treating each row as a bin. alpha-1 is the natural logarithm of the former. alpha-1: 5.21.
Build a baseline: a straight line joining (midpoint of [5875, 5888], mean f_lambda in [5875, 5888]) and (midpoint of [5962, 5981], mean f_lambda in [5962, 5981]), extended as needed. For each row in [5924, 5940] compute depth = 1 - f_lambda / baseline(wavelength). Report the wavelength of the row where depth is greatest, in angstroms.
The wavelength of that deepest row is 5938.60 angstroms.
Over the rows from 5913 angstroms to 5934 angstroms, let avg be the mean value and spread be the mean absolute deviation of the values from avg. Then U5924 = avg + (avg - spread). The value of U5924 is 19.0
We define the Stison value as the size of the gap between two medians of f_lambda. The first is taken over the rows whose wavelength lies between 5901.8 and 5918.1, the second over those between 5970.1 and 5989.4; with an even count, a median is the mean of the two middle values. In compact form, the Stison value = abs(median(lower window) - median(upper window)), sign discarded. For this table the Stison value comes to 0.3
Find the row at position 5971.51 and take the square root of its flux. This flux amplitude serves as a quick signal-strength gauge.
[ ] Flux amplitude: 3.085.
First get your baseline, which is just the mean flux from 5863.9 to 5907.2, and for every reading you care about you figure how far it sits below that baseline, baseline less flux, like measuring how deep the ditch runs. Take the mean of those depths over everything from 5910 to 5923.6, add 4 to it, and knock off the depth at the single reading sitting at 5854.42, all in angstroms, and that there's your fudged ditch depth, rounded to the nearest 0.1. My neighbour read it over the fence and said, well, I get 4.0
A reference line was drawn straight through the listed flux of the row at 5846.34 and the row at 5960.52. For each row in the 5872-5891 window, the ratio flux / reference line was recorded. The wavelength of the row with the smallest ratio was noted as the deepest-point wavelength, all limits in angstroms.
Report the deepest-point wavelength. 5889.58 angstroms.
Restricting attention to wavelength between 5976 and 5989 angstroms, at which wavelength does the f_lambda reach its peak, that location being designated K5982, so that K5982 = 5977.01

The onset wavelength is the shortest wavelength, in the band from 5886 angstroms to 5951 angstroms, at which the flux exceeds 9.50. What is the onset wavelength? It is 5916.76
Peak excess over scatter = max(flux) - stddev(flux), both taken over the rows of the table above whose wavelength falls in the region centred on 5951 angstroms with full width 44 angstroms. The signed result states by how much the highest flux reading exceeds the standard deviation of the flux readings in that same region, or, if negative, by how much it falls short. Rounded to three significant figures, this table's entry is 9.53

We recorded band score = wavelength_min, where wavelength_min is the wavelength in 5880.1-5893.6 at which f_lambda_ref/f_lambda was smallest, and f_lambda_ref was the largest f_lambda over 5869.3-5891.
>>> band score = 5881.45 angstroms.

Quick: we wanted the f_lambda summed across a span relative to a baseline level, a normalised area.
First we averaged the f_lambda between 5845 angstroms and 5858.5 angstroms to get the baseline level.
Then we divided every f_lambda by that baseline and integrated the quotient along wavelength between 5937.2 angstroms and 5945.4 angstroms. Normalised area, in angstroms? 8.27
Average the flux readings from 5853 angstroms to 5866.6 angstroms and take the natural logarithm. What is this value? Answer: 2.22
